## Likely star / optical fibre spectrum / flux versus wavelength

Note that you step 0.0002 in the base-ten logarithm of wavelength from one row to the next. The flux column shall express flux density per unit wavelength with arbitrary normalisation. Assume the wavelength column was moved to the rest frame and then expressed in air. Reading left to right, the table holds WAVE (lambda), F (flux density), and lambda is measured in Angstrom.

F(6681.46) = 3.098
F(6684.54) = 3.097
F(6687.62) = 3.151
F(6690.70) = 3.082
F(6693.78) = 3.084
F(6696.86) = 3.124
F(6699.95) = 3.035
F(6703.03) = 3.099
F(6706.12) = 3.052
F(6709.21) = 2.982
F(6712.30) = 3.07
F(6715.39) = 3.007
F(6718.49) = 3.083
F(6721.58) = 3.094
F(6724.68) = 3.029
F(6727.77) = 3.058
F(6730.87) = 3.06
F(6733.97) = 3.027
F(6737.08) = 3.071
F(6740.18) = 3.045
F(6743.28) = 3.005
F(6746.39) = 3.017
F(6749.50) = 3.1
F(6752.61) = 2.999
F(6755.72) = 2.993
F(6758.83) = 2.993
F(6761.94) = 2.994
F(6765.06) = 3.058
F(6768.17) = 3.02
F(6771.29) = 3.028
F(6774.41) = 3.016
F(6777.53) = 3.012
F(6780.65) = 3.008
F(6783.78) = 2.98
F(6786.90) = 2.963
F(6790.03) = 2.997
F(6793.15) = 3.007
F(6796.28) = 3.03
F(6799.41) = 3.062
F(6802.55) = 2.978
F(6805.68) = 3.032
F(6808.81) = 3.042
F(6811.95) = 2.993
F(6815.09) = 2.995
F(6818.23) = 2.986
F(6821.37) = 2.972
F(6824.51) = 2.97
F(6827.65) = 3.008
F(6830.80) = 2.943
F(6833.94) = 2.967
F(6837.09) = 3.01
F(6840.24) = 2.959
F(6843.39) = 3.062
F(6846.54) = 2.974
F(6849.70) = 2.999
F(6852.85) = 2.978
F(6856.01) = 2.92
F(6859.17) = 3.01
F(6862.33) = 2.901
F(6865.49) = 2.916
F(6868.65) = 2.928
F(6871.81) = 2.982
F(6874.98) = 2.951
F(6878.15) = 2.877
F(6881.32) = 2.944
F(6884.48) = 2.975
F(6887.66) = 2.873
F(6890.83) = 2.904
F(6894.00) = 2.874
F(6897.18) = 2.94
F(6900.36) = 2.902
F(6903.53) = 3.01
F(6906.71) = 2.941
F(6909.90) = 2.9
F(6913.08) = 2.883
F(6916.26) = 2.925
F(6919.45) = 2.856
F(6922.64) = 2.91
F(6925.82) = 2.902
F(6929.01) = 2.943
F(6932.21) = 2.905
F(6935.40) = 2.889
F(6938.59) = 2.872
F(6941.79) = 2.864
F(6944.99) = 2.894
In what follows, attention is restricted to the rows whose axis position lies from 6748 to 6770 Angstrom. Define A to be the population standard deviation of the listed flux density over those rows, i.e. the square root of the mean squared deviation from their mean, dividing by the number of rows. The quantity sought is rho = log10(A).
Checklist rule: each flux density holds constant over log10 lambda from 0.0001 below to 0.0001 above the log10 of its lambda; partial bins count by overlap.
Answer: -1.41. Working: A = 0.039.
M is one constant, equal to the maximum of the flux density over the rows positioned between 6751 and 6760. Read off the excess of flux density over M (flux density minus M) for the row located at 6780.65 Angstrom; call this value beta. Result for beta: 0.01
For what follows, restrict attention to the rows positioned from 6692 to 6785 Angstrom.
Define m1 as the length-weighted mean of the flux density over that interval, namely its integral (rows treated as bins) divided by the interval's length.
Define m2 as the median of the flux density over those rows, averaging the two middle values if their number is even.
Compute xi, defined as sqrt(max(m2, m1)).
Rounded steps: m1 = 3.04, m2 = 3.03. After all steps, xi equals 1.74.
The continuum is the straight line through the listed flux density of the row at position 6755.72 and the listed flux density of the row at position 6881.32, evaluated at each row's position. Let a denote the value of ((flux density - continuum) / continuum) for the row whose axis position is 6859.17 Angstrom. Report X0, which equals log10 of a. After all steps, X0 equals -1.71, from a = 0.019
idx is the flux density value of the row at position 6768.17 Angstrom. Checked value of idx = 3.02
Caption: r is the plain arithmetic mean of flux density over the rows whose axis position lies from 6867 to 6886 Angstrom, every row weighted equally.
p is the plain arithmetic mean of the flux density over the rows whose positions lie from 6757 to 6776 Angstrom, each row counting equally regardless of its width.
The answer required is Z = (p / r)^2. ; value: 1.05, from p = 3.02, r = 2.94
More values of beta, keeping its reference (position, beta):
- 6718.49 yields 0.08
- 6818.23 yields -0.01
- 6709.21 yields -0.02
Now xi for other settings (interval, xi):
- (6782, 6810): 1.73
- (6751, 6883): 1.73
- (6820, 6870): 1.72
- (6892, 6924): 1.71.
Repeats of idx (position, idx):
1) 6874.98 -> 2.951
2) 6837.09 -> 3.01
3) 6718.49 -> 3.083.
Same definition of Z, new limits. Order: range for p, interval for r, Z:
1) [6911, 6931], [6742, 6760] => 0.93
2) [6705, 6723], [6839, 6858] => 1.04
